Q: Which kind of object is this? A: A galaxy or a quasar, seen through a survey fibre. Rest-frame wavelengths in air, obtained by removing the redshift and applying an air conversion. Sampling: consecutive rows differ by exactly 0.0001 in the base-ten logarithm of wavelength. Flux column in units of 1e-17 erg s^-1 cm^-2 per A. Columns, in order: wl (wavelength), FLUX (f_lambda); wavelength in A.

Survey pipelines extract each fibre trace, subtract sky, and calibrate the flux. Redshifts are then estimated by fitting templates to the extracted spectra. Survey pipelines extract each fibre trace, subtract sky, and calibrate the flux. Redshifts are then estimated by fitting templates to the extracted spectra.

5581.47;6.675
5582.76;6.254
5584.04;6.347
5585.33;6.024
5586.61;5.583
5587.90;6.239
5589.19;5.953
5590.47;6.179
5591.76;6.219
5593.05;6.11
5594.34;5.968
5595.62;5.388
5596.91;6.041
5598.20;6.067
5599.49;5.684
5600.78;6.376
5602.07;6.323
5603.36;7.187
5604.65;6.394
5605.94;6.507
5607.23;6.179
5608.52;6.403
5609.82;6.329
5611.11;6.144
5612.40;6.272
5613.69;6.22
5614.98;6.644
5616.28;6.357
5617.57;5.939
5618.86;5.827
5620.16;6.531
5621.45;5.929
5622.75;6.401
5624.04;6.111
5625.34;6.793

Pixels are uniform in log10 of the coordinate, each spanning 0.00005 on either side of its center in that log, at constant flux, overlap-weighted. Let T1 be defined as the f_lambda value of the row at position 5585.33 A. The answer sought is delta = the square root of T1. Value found 2.45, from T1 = 6.024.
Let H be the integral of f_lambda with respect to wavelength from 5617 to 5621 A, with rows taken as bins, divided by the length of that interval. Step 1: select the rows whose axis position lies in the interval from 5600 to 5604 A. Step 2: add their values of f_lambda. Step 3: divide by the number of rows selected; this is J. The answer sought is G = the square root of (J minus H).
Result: 0.73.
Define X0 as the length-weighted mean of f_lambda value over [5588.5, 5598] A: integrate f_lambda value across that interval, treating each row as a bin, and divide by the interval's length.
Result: 5.99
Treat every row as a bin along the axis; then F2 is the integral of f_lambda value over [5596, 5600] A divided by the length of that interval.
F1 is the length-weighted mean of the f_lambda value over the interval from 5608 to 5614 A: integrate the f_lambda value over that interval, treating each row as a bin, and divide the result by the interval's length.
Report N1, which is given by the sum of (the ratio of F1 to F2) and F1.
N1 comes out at 7.34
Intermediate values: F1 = 6.27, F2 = 5.90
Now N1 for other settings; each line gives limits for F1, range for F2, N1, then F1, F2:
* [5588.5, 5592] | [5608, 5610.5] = 7.07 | 6.11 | 6.34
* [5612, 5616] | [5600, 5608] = 7.36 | 6.38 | 6.48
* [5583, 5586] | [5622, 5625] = 7.19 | 6.20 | 6.29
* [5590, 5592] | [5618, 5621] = 7.20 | 6.19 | 6.15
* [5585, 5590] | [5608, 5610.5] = 6.90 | 5.96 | 6.34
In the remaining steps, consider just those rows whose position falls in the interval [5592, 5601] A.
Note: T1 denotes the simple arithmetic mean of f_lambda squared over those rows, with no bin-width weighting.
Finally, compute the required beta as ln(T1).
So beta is 3.57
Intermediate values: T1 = 35.5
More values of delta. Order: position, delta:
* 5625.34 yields 2.61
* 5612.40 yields 2.50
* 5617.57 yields 2.44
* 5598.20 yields 2.46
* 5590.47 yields 2.49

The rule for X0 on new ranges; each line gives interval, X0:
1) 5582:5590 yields 6.08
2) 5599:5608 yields 6.39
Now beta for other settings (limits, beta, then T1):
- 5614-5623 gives 3.66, 38.9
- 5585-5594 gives 3.60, 36.6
